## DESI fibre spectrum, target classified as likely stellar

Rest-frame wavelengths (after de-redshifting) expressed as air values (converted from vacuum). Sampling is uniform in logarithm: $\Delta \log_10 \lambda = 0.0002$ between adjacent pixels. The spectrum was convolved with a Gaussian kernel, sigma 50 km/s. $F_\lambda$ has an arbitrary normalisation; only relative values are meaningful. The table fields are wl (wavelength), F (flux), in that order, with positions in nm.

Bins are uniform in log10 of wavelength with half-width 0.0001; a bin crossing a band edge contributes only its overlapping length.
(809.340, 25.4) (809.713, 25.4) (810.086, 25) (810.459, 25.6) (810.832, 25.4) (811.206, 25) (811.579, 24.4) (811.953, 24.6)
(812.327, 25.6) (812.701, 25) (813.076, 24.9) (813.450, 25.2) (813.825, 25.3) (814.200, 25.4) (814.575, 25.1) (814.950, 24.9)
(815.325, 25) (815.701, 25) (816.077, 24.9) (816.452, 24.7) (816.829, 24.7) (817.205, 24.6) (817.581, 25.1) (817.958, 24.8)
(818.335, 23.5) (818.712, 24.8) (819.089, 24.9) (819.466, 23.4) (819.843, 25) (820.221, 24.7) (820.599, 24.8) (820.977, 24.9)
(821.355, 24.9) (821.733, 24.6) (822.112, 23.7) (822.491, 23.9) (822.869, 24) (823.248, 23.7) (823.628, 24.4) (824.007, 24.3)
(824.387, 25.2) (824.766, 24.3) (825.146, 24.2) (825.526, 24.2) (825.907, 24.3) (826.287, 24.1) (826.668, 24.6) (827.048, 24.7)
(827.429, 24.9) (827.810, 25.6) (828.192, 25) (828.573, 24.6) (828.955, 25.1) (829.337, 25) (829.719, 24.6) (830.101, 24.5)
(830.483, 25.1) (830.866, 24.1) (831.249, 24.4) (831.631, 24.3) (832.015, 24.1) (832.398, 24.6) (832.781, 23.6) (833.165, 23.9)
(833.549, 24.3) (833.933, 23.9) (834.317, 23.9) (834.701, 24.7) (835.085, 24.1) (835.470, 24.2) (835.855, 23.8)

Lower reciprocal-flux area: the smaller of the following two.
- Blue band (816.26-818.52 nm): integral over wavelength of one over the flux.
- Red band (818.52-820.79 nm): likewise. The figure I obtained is 0.0920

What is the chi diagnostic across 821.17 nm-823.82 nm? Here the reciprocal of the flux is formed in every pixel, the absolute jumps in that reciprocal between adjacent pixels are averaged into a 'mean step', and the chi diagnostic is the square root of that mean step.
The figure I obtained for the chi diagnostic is 0.0268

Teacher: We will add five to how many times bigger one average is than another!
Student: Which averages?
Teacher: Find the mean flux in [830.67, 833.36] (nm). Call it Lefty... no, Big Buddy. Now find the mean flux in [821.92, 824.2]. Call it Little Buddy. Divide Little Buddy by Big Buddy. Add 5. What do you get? 5.99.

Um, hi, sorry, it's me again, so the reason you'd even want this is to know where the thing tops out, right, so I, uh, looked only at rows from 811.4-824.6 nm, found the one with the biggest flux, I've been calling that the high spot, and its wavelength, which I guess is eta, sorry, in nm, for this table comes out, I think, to 812.327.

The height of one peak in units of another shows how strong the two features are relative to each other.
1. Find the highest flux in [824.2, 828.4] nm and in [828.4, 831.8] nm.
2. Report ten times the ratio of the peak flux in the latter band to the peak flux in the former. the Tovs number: 9.8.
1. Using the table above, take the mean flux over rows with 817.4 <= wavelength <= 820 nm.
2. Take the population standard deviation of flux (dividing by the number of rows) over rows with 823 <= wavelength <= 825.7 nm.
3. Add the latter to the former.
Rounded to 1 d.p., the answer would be 24.9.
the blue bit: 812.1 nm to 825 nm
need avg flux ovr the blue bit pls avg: 24.7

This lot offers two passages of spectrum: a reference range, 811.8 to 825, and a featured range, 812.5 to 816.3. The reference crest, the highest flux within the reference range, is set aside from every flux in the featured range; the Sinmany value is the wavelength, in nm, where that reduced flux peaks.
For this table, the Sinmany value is 814.200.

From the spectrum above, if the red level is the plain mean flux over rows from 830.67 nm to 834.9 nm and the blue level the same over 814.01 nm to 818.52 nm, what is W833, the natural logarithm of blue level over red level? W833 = 0.026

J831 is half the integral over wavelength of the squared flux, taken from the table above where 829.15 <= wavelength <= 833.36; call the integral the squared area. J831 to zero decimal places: 1252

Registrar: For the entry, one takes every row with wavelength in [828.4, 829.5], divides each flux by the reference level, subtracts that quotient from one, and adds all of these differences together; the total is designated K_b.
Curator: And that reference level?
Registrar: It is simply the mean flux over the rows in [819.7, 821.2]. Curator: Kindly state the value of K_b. -0.01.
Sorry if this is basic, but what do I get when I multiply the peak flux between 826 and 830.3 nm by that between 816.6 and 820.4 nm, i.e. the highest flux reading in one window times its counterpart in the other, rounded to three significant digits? 643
